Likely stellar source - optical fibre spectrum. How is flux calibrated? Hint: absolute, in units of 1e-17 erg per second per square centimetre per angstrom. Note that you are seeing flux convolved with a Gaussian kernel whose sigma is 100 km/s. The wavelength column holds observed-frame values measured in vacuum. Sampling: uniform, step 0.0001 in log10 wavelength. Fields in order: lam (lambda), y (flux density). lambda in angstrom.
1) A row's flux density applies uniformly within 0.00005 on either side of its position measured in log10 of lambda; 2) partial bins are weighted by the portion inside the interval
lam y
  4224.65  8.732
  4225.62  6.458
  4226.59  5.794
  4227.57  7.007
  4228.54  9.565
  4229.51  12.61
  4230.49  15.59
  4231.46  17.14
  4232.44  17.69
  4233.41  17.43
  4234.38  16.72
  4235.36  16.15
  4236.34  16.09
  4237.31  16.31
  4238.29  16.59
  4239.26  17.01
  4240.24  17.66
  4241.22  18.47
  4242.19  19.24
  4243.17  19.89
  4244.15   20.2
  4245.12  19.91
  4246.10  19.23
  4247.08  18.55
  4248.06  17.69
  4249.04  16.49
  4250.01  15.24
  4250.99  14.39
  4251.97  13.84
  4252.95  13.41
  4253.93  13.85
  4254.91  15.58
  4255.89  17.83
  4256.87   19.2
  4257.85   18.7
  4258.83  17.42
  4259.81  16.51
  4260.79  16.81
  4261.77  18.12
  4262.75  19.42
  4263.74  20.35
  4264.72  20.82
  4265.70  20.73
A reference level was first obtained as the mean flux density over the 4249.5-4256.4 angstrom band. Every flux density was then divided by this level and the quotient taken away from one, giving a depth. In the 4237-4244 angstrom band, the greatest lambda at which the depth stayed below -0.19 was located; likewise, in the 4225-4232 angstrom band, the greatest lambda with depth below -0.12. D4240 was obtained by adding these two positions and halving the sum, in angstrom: 4237.3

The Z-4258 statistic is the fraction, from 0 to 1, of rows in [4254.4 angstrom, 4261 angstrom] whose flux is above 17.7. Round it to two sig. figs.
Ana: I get 0.43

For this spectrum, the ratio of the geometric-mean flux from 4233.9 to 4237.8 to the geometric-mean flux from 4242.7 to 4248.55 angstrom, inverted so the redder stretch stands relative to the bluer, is 1.18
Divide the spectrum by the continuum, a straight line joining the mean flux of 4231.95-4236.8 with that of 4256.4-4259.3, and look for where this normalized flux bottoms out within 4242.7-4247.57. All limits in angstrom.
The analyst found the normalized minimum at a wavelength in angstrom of 4247.08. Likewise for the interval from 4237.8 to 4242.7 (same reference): 4238.29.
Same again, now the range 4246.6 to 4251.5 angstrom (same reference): 4250.99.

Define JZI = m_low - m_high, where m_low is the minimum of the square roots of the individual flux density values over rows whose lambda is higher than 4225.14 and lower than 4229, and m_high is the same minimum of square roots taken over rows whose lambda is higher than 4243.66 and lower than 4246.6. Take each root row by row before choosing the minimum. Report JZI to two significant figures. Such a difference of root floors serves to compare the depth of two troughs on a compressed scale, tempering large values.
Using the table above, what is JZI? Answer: -2.0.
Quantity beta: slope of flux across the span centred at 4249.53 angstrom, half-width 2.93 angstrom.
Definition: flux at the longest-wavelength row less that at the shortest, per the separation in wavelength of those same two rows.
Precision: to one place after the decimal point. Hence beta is -1.0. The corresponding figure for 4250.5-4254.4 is -0.2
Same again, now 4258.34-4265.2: 0.6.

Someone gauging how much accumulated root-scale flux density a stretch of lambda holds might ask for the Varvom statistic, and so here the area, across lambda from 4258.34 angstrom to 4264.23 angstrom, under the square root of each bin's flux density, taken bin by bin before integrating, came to 25.0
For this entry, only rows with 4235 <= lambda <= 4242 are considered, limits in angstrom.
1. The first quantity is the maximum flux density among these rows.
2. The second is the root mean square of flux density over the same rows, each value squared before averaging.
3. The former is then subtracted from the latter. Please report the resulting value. -1.55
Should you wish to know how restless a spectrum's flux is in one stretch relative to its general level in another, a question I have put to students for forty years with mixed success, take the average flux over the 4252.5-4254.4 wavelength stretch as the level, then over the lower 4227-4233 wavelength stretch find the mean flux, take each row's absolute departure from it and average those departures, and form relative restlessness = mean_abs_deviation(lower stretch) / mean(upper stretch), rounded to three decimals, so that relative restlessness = 0.260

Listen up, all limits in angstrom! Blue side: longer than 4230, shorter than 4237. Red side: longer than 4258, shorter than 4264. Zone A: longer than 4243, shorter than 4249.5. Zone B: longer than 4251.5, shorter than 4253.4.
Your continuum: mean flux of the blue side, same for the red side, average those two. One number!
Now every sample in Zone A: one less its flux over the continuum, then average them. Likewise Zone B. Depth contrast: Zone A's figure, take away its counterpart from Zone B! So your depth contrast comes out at -0.30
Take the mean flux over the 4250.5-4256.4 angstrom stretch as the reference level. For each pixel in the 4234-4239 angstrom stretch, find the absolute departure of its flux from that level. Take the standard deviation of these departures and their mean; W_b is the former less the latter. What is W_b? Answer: -1.3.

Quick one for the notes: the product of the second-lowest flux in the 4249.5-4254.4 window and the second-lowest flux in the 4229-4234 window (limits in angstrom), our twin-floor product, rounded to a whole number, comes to 216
